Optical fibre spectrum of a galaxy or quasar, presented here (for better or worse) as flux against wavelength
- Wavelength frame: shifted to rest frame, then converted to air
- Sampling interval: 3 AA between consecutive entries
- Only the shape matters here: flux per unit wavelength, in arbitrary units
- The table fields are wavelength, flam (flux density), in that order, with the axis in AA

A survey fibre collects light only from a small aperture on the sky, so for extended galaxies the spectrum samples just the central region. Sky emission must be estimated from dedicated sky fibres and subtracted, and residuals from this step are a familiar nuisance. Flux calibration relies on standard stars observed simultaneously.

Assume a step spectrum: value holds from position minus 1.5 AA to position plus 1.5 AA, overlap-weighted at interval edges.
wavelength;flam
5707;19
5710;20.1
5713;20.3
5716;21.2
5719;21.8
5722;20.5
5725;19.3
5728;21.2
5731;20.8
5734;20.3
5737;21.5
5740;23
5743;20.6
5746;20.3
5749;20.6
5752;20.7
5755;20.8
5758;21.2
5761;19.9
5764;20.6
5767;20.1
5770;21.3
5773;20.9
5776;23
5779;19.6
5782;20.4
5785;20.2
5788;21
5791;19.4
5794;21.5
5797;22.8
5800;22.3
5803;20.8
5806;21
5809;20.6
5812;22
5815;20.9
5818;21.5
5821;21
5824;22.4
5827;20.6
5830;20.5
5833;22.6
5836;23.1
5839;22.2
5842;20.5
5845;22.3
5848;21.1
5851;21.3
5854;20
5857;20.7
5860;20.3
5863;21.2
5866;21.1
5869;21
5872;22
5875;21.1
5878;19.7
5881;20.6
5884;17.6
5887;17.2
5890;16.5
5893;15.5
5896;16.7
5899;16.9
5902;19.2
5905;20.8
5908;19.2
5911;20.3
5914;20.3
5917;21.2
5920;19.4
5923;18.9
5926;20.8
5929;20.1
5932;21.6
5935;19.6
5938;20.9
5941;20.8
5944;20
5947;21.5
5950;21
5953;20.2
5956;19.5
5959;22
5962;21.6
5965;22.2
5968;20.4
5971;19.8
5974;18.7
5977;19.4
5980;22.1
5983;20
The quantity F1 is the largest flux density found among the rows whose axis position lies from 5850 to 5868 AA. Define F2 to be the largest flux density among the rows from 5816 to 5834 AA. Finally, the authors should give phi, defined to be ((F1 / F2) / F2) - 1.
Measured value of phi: -0.958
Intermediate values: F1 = 21.3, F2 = 22.6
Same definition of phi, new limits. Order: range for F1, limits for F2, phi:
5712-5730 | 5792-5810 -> -0.958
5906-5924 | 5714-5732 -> -0.955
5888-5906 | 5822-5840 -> -0.961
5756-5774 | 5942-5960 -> -0.956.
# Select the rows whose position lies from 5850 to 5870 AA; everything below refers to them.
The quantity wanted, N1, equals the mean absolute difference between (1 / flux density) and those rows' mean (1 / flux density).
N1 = 0.0009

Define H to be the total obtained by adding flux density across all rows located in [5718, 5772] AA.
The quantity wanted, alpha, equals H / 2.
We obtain 187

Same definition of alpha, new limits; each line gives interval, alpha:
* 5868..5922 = 173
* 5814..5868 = 192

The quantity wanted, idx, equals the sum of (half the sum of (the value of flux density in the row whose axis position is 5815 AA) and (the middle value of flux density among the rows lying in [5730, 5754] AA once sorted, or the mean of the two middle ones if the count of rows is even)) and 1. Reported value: 21.8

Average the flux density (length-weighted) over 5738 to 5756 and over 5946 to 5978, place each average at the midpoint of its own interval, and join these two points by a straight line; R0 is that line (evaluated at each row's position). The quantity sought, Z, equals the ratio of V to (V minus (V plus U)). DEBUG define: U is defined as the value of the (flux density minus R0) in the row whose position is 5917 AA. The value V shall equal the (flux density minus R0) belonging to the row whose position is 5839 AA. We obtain -2.6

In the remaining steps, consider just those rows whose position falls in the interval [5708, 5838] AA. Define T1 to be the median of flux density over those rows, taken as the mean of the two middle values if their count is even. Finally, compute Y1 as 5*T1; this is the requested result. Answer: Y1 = 104.0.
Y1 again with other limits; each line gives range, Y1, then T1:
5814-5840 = 107.5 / 21.5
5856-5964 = 101.5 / 20.3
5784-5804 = 105.0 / 21.0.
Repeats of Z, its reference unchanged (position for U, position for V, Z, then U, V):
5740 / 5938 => -0.1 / 2.0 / 0.3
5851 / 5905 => -0.2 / 0.5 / 0.1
